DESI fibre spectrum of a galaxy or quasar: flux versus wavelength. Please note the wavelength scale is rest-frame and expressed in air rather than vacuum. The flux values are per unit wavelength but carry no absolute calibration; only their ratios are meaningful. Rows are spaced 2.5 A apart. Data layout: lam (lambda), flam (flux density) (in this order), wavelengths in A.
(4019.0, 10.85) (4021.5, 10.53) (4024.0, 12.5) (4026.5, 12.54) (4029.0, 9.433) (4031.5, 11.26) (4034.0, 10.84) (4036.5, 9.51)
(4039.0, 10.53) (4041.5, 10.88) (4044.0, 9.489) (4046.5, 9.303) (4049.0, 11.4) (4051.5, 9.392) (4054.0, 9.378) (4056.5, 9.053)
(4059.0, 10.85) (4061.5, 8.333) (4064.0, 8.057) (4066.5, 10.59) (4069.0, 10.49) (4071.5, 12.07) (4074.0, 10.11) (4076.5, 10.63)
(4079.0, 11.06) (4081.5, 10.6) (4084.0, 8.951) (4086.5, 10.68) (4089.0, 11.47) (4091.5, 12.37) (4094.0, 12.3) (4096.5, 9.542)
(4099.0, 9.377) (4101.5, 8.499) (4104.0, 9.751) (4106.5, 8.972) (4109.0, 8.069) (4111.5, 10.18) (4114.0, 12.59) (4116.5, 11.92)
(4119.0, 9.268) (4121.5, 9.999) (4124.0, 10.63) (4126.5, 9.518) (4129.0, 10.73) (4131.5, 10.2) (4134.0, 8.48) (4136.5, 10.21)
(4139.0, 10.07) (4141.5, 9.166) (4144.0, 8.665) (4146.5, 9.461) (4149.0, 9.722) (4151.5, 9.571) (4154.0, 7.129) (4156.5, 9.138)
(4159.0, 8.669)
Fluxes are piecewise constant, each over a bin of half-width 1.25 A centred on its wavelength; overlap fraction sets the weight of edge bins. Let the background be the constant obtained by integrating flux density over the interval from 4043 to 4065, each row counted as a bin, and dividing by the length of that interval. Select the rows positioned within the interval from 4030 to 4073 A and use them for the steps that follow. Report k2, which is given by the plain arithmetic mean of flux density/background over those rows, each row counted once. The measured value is 1.063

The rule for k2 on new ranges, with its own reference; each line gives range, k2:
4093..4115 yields 1.045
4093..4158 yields 1.026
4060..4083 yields 1.077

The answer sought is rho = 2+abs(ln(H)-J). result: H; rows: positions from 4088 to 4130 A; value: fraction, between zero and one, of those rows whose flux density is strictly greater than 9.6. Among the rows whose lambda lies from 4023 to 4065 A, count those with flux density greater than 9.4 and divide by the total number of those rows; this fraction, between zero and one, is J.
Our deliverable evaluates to 3.18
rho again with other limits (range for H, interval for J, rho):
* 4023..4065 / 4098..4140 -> 3.40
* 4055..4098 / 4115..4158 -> 3.00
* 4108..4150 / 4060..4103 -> 3.24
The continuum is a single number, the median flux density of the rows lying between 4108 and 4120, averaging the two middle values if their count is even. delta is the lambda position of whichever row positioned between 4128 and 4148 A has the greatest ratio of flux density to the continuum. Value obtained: 4129.0 A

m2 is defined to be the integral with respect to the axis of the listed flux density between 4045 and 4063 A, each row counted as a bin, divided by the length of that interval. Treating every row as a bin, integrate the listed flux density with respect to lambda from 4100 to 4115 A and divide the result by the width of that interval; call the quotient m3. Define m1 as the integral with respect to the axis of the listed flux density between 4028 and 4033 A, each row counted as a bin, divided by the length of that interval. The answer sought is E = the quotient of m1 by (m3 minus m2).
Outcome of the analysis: -426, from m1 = 10.4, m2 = 9.6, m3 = 9.6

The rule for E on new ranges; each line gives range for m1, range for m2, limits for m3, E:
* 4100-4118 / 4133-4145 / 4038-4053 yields 13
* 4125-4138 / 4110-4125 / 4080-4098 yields 93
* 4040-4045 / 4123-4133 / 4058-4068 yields -13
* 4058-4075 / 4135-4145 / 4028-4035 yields 10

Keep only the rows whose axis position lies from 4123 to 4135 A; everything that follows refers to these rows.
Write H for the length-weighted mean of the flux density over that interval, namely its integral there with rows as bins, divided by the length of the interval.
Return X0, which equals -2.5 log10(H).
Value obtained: -2.49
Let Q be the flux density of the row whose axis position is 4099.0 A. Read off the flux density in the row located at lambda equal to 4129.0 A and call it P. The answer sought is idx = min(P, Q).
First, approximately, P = 10.73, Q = 9.377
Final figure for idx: 9.4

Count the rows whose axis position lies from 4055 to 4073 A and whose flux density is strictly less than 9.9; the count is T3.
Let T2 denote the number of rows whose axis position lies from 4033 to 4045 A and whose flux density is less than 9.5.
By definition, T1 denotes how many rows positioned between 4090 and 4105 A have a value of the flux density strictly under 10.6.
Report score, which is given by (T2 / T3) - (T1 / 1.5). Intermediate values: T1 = 4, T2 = 1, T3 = 3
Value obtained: -2.3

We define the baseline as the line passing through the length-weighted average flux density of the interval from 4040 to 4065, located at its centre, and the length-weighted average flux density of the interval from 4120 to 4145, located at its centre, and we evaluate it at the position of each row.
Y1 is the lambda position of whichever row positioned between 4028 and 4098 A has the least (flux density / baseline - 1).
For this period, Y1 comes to 4064.0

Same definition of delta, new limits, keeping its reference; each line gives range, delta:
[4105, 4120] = 4114.0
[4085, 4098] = 4091.5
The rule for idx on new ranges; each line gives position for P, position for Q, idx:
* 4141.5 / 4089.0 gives 9.2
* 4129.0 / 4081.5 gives 10.6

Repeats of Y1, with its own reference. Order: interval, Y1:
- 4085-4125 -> 4109.0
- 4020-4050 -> 4046.5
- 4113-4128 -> 4119.0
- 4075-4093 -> 4084.0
